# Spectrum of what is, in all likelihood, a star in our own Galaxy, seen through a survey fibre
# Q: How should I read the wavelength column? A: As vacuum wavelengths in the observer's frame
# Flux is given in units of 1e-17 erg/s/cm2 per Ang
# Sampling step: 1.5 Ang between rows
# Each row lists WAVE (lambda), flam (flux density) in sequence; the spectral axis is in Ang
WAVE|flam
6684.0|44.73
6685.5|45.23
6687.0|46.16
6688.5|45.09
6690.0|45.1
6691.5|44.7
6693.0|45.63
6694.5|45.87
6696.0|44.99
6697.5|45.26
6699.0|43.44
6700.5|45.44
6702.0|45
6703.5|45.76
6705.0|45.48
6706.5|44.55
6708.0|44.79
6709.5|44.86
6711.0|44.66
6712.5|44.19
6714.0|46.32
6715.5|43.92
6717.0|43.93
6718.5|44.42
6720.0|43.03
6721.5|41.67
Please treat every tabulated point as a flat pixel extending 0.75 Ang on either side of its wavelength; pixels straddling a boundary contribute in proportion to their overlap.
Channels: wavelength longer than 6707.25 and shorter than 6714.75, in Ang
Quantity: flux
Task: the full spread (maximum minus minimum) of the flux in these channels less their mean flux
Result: -42.8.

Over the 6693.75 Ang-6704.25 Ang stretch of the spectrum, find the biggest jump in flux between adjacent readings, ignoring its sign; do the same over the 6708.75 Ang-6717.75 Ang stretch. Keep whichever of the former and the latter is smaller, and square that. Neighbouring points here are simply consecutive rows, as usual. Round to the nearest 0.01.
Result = 4.00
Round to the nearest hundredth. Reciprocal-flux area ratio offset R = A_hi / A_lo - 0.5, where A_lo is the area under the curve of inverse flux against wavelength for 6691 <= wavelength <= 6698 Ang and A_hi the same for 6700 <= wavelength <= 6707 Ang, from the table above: 0.50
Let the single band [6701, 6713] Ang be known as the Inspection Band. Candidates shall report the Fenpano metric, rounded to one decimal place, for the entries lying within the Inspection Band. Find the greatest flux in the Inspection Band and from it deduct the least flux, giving 1.6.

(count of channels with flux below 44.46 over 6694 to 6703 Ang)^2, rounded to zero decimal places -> 1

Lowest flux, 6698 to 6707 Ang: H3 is 43.44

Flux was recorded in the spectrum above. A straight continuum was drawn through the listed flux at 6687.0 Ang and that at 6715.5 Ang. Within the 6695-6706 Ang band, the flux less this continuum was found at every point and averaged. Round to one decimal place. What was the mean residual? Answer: 0.0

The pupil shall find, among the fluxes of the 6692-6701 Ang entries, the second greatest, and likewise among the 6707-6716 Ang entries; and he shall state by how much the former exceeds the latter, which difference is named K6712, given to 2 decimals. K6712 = 0.77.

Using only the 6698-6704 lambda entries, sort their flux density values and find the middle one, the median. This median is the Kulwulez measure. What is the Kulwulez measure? 45.22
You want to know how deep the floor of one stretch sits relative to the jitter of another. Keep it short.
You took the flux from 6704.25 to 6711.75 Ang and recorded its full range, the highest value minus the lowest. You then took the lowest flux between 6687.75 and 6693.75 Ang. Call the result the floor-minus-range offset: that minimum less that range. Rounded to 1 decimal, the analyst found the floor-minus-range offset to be 43.8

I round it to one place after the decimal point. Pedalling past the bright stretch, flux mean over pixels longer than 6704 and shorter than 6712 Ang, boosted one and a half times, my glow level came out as 67.3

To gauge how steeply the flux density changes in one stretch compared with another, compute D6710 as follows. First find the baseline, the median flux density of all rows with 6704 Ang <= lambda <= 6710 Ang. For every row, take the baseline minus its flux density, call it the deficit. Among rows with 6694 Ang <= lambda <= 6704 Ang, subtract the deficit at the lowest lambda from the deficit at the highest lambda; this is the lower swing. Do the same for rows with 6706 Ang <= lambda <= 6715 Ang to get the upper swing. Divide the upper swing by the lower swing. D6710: -16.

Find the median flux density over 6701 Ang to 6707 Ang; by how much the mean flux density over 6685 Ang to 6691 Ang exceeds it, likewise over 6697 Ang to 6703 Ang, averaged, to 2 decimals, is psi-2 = -0.15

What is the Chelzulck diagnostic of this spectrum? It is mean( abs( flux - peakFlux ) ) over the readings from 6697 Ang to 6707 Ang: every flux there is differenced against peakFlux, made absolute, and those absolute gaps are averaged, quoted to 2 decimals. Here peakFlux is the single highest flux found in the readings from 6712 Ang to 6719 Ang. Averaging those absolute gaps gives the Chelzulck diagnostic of 1.33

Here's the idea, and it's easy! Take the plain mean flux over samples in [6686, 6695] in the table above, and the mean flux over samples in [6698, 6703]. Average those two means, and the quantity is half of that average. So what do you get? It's 22.5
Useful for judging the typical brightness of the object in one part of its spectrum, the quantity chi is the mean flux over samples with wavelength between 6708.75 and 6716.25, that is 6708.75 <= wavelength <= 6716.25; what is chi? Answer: 44.8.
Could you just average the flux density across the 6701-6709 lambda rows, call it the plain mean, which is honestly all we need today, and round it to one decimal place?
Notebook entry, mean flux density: 45.1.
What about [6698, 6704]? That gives 44.9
